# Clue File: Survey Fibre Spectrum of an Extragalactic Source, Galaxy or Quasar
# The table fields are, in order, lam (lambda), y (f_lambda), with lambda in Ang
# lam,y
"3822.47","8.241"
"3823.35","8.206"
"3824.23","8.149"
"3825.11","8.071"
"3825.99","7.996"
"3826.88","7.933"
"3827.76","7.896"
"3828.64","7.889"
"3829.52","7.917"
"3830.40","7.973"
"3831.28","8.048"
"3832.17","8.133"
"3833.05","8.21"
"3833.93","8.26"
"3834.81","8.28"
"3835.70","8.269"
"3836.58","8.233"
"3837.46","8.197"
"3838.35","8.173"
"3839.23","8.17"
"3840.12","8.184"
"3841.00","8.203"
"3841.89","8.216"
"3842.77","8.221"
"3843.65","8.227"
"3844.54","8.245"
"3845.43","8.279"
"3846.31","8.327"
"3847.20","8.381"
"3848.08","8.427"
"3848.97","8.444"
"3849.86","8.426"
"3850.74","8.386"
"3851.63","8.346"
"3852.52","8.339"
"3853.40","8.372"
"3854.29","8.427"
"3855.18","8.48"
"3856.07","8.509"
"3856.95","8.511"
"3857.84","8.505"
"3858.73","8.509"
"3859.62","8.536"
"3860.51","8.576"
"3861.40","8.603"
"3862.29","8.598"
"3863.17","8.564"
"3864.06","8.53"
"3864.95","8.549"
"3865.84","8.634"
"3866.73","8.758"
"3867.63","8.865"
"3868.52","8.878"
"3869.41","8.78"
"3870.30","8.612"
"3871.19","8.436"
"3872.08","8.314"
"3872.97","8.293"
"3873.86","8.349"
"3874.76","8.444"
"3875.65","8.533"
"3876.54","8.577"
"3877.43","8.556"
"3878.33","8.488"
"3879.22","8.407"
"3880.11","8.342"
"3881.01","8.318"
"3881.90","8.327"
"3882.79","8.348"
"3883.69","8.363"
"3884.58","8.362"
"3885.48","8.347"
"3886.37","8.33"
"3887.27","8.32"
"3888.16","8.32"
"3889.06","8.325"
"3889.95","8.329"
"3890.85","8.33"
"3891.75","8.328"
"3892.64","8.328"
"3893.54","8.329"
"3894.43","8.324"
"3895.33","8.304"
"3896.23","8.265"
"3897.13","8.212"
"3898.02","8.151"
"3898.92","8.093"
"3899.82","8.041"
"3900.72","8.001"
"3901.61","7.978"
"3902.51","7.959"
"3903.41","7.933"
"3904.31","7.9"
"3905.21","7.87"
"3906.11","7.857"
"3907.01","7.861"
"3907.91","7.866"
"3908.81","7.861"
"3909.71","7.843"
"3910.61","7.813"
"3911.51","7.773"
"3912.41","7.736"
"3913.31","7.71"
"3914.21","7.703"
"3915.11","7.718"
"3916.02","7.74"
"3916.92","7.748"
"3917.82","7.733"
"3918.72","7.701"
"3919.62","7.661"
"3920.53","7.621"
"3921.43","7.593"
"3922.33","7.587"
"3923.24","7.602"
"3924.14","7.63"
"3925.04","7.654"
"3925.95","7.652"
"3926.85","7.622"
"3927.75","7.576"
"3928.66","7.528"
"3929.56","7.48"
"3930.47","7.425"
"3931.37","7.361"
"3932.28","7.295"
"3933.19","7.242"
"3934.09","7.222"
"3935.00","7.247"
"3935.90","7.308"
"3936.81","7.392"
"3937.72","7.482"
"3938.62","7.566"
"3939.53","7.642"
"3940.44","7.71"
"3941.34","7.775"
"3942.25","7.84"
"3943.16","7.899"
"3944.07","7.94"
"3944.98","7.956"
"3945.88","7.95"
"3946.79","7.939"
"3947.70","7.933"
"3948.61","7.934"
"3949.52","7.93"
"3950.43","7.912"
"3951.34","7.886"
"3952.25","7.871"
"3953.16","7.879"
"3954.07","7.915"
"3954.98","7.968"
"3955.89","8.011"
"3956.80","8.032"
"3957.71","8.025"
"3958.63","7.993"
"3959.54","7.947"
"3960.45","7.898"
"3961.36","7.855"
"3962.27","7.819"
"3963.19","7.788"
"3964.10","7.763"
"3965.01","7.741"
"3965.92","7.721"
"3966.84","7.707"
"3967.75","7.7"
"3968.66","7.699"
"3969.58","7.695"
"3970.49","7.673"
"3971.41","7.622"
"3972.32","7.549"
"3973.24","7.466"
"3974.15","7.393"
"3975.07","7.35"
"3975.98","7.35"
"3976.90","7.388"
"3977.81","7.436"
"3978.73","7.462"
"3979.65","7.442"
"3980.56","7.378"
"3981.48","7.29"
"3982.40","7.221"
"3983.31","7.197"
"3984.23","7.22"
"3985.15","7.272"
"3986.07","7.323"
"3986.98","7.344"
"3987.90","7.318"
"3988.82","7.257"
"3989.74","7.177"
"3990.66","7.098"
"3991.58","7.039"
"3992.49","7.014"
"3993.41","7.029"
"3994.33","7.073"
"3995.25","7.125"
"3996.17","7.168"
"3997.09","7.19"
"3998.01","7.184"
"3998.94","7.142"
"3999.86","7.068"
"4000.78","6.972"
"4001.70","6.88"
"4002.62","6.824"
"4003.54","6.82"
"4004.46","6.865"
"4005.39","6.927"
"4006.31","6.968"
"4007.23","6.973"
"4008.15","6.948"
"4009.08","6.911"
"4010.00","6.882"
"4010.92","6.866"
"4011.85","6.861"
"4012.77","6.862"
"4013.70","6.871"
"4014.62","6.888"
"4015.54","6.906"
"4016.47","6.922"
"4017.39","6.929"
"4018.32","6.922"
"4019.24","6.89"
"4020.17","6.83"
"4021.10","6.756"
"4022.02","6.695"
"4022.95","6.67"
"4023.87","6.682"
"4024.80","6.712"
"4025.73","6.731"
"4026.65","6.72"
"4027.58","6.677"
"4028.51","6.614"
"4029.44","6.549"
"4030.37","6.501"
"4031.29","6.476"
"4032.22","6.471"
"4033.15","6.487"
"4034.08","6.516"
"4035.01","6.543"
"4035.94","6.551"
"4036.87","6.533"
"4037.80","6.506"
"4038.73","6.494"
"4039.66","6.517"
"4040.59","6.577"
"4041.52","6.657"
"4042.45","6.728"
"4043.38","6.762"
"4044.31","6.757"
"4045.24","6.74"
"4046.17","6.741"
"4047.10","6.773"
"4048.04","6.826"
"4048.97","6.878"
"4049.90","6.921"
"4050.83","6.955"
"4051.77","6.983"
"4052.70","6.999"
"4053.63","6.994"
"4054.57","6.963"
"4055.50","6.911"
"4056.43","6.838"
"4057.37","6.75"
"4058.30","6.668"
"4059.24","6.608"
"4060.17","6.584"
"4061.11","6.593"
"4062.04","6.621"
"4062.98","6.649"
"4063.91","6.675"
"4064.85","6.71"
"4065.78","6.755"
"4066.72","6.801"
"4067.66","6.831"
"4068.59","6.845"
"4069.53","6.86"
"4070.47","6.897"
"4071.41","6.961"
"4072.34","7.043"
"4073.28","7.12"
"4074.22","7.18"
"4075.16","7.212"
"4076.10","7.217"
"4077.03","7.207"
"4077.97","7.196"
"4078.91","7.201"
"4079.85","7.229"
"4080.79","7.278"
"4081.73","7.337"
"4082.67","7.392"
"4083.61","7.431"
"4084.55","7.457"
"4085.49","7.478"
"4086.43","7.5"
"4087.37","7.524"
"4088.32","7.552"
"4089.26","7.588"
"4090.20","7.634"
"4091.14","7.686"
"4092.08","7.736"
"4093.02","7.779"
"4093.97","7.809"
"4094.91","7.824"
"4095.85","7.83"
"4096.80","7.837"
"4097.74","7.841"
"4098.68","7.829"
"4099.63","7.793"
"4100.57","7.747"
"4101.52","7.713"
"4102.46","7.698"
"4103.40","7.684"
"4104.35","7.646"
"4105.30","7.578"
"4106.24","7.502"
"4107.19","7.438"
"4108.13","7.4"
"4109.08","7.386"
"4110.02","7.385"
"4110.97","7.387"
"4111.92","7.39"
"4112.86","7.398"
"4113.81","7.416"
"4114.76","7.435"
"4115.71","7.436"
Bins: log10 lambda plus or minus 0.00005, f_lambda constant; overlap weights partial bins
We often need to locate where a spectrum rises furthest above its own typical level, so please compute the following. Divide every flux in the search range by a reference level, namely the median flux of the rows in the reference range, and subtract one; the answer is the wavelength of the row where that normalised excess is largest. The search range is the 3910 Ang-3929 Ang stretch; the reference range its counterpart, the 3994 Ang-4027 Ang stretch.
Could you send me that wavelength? 3910.61 Ang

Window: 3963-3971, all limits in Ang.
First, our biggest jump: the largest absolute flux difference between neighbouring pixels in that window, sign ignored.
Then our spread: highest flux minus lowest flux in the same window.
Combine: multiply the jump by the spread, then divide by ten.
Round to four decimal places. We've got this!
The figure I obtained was 0.0003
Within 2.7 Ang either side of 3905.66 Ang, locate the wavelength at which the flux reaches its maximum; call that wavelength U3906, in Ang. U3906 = 3903.41 Ang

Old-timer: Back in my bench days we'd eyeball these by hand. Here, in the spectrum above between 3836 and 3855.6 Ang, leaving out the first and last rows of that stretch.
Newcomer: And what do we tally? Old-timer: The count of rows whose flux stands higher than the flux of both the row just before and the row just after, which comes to 1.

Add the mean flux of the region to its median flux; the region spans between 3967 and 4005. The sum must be 14.5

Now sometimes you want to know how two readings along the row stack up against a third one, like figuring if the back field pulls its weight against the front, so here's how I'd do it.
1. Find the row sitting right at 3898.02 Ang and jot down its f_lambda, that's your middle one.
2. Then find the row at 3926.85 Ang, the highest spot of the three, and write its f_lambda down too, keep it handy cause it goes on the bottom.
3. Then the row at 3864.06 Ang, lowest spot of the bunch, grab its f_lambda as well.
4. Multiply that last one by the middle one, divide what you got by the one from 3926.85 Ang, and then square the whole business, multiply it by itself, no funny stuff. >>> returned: 83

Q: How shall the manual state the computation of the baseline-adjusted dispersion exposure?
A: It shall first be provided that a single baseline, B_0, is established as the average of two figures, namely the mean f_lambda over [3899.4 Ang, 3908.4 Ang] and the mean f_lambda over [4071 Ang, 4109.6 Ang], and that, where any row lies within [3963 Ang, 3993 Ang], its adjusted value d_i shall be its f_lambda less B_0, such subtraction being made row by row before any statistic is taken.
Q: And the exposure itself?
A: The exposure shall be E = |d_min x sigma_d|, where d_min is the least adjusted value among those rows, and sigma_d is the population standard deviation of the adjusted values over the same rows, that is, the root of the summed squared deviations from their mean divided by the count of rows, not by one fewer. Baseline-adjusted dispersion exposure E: 0.15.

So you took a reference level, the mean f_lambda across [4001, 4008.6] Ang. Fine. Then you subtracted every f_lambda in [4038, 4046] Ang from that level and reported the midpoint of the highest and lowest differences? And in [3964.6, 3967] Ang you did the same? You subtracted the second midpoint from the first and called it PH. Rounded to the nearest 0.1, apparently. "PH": 1.1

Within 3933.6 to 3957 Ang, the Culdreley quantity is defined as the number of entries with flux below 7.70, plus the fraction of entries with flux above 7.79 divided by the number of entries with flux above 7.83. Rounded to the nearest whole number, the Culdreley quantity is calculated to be 7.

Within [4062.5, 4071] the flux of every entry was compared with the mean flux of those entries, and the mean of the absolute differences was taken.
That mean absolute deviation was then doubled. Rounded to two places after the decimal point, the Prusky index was 0.15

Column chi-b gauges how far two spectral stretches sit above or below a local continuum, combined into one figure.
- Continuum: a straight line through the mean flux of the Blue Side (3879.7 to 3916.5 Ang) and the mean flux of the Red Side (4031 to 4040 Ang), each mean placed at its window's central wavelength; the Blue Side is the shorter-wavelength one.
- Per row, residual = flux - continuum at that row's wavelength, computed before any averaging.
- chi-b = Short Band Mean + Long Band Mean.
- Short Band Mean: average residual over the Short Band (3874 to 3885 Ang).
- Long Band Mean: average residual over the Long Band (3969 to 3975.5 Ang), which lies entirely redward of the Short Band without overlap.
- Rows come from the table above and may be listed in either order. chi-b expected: 0.4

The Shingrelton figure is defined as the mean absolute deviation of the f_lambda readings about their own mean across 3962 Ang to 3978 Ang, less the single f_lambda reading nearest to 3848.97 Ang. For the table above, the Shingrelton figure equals -8.3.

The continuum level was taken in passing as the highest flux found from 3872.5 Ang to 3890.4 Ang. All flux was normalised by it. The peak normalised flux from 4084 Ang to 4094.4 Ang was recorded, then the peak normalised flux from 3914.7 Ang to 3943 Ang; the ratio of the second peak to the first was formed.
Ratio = 1.00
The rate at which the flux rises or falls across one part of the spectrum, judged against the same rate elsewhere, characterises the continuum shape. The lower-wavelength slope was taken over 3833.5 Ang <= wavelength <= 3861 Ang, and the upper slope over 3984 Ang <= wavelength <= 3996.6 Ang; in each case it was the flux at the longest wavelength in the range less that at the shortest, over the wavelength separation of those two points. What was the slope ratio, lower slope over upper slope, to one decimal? -2.7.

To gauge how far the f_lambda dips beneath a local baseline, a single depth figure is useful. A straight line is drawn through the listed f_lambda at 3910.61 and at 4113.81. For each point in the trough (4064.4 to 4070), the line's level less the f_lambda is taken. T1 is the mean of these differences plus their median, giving 1.40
